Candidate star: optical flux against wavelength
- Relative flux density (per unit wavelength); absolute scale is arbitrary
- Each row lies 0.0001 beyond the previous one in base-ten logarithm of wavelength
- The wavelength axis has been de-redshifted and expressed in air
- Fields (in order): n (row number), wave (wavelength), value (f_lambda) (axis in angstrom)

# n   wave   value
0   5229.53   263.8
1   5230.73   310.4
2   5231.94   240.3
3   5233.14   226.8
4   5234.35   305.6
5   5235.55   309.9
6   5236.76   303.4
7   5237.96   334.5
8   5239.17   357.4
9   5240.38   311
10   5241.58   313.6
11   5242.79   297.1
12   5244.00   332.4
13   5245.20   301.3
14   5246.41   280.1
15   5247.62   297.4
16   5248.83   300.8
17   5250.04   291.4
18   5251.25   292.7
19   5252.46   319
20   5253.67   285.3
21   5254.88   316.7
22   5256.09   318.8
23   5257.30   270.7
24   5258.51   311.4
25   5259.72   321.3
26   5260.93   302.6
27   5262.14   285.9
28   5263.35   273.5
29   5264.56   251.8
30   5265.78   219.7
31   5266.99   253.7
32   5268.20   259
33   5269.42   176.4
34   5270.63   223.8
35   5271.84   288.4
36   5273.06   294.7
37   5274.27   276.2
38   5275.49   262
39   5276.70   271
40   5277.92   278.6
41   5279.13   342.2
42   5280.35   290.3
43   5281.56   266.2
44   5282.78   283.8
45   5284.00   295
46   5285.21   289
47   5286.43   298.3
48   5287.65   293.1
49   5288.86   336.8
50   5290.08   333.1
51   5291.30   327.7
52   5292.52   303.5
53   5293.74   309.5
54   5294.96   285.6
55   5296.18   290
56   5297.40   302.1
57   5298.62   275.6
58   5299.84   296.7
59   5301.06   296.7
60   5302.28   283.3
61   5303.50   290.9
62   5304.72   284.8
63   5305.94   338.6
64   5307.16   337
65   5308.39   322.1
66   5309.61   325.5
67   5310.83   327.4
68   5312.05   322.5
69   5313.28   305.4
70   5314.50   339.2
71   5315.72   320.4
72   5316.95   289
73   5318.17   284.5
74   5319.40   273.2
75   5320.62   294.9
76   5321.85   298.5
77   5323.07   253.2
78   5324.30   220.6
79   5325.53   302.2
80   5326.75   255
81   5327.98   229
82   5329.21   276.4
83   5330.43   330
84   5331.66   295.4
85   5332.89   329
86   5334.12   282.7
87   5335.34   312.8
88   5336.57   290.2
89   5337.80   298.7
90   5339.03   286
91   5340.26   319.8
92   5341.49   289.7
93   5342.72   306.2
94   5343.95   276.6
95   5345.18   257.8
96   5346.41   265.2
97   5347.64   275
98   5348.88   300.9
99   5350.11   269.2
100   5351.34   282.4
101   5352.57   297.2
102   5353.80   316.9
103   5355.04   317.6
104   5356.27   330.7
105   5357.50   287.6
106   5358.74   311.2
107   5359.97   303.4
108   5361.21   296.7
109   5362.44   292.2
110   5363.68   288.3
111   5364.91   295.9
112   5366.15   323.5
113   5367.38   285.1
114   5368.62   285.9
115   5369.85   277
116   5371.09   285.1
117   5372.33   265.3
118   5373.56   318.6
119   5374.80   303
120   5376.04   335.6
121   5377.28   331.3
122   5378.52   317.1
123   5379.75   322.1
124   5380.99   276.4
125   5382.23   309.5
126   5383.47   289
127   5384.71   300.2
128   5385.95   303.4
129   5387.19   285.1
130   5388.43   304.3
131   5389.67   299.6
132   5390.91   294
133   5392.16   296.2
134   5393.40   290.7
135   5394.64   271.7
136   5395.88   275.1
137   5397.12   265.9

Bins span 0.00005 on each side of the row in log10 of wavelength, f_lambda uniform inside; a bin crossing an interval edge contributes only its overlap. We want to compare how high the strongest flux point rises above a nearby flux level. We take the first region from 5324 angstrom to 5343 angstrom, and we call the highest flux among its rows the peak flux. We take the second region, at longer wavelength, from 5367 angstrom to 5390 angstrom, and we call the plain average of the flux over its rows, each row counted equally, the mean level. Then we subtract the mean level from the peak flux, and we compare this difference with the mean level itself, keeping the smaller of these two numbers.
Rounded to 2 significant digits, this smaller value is 30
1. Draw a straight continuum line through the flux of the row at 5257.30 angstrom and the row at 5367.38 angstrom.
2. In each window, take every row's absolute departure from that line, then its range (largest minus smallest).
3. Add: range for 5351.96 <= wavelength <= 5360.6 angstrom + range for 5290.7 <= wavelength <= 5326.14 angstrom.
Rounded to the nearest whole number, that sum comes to 104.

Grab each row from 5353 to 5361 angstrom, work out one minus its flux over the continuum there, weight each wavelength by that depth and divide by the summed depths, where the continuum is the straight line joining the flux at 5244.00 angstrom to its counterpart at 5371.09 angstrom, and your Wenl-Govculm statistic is 5356.3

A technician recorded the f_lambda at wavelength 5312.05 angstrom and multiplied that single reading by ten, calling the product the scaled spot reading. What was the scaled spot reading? 3225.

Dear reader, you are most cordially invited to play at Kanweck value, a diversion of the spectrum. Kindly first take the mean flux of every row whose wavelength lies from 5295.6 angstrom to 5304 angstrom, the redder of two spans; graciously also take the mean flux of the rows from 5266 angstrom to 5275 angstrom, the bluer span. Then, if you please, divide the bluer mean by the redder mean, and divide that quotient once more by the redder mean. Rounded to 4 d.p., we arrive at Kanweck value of 0.0030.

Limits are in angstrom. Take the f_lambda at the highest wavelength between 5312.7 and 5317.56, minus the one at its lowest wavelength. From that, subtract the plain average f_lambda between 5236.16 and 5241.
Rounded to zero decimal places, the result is -343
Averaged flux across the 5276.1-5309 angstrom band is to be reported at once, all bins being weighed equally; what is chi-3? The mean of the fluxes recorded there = 301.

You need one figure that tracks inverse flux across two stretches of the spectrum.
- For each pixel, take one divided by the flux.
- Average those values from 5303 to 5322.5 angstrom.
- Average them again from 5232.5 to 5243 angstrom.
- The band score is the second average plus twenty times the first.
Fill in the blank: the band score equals 0.0682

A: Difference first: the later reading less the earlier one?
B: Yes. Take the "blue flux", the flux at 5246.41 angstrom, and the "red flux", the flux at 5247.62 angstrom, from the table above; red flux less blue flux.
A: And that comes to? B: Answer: 17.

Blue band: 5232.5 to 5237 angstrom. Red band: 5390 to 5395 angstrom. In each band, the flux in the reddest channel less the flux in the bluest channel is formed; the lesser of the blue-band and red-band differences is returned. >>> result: -22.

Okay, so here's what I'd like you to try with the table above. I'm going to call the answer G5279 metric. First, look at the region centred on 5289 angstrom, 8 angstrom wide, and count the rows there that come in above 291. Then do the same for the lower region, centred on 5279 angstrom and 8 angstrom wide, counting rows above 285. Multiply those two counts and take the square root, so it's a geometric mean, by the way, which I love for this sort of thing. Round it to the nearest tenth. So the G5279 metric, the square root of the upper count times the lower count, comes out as 3.5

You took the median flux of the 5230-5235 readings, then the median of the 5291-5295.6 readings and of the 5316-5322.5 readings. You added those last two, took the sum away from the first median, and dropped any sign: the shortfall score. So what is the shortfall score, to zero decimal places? 323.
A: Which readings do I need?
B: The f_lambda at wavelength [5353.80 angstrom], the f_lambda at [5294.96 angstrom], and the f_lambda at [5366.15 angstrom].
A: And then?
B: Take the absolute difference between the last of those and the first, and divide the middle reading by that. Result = 43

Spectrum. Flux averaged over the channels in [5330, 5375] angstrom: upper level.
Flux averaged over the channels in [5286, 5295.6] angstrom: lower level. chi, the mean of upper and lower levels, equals 303.4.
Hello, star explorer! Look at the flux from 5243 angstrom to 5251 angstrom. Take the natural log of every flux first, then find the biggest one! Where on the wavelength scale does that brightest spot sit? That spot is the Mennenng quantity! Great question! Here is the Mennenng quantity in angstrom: 5244.00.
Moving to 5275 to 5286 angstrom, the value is 5279.13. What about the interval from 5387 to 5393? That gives 5388.43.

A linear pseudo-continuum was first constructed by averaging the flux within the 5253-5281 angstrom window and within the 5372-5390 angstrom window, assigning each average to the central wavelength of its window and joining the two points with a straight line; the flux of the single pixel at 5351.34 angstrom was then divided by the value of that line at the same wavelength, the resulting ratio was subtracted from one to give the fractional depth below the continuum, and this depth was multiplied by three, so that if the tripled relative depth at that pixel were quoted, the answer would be 0.15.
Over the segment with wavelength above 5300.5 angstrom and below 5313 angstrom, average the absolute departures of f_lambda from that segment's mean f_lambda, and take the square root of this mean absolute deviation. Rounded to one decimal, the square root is 4.4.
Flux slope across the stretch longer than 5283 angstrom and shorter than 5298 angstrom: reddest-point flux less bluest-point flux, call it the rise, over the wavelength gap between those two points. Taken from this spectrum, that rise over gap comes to 1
